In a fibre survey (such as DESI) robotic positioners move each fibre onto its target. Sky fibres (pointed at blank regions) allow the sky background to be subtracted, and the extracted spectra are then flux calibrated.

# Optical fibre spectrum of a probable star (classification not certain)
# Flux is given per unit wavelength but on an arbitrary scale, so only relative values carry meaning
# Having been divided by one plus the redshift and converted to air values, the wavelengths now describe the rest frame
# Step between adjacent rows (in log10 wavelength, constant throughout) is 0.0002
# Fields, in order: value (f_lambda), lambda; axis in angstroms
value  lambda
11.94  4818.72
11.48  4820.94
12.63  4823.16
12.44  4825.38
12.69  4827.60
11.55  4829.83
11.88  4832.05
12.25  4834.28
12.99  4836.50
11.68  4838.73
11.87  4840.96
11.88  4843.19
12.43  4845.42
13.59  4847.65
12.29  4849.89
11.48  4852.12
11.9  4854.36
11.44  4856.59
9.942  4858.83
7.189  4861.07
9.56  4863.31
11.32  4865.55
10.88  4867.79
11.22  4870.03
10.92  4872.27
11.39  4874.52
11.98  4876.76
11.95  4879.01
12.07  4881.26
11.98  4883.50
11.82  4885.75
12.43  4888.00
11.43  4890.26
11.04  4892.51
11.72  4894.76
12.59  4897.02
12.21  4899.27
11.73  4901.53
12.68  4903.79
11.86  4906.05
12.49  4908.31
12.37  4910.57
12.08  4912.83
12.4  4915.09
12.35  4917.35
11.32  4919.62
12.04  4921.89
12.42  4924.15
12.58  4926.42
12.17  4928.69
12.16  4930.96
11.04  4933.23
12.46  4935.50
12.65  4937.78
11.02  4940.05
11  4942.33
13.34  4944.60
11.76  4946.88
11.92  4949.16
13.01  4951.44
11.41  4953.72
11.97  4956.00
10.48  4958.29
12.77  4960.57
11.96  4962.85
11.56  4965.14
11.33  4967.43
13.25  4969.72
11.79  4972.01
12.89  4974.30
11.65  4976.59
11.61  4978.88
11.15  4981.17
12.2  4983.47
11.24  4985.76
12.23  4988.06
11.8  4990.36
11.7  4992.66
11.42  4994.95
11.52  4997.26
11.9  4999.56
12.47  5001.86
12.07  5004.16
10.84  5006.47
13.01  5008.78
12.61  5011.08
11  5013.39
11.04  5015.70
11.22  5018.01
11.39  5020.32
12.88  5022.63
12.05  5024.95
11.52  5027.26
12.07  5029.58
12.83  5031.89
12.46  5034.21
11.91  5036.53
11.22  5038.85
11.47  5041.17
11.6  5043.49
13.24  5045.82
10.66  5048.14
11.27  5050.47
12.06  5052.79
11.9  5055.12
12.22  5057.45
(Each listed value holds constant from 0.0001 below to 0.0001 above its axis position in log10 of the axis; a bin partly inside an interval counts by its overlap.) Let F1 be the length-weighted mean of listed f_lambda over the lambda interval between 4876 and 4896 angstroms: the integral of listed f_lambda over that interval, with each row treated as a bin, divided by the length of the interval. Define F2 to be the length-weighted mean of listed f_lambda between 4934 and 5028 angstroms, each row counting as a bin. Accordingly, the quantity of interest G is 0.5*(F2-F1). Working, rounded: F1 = 11.8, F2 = 11.9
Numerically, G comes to 0.03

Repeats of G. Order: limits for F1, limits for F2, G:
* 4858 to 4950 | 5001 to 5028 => 0.07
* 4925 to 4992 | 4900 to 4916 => 0.14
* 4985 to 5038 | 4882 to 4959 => 0.06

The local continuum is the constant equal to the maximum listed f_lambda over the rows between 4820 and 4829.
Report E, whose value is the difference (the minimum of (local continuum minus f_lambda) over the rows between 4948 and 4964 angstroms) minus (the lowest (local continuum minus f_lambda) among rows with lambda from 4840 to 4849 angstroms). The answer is 0.6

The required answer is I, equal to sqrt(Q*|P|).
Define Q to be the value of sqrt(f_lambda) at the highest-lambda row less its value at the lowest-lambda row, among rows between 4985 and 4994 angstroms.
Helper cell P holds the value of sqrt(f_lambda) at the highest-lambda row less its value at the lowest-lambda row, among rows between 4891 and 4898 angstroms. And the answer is 0.12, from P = 0.23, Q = 0.068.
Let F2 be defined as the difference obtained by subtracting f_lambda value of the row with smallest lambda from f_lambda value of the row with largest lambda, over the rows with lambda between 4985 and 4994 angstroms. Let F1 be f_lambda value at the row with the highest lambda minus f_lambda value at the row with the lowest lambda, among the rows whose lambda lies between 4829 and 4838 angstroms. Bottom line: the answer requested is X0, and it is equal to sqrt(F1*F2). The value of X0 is 0.81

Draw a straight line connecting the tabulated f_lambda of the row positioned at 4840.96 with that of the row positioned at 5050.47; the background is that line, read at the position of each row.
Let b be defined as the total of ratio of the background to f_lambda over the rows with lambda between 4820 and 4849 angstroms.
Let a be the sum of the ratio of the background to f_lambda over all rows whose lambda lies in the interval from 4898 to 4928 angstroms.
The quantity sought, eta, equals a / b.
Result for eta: 0.98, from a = 12.4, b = 12.6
